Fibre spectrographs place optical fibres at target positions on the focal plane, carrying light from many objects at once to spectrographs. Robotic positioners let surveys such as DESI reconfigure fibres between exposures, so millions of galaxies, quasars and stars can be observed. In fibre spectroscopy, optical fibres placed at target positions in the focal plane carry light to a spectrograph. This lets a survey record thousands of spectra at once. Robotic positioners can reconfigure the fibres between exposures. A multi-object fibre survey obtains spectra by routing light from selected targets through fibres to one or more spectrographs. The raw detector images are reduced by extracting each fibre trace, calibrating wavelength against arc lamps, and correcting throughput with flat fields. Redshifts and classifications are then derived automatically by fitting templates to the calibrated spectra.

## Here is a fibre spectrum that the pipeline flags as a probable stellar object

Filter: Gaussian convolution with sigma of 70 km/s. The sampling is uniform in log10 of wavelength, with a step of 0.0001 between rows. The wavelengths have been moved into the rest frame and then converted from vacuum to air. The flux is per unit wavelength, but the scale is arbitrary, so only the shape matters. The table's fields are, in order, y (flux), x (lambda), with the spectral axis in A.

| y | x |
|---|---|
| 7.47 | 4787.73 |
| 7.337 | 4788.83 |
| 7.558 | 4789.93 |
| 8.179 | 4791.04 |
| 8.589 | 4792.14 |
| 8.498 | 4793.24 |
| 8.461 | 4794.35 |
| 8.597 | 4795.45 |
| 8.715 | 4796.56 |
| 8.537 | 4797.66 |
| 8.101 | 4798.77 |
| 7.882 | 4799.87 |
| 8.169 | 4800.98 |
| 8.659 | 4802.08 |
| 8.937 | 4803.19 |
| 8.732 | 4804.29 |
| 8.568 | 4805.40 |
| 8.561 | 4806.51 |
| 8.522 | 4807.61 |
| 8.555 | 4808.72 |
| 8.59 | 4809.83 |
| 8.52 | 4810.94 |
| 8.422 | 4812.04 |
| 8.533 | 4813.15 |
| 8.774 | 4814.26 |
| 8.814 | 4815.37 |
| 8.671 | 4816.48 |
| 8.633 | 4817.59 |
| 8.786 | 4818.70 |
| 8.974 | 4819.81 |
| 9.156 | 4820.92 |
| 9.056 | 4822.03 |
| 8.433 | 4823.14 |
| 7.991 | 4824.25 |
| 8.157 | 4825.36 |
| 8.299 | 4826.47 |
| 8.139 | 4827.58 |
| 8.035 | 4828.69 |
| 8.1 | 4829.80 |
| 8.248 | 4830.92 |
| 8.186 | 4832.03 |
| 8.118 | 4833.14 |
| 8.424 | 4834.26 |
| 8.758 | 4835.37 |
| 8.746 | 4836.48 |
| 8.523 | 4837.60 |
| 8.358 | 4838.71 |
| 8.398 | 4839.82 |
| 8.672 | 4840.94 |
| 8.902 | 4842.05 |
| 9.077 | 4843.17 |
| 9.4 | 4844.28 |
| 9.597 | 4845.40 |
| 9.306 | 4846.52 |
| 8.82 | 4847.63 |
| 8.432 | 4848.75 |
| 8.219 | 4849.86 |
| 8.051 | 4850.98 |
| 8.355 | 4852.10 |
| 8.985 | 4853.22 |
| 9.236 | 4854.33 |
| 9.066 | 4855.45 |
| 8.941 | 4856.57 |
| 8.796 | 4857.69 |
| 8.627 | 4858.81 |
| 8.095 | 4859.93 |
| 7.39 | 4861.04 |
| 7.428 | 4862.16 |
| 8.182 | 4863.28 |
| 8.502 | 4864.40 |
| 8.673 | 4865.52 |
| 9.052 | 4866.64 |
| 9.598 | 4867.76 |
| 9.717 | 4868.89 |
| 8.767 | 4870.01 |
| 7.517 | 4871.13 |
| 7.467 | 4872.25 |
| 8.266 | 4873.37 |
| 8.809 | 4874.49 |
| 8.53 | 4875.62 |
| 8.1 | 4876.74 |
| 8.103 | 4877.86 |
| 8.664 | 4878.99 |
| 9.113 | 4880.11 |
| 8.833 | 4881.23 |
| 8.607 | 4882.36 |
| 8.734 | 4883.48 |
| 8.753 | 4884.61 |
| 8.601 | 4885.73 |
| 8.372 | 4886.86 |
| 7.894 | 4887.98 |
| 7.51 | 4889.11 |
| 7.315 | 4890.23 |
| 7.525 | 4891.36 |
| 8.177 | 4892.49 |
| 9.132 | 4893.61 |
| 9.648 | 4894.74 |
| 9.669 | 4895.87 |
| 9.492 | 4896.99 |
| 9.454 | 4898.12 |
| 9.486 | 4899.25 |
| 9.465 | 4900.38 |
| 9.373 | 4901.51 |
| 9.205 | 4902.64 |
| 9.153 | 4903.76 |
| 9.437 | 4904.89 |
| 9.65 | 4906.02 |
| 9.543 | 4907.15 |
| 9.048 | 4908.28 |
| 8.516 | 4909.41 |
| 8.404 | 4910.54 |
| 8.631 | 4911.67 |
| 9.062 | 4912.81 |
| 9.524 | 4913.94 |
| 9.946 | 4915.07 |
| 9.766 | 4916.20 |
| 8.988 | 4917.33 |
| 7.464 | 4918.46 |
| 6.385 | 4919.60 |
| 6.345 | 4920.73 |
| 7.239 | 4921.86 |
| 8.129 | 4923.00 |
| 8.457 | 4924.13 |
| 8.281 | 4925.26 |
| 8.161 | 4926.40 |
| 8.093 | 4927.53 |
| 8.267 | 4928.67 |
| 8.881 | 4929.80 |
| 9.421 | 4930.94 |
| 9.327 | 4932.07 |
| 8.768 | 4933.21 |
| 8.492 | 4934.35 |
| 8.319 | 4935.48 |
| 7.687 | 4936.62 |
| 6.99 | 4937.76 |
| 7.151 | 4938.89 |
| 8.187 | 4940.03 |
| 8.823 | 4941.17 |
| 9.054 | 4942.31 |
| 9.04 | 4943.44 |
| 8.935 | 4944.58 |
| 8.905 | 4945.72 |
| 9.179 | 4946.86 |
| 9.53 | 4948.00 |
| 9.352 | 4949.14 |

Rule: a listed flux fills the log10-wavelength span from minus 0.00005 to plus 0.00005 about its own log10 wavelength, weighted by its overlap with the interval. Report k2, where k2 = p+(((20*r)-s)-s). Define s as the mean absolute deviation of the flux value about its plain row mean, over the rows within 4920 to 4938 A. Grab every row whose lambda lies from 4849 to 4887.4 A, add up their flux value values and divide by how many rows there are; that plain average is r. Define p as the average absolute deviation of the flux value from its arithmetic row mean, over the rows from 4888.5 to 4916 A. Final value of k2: 170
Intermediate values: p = 0.59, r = 8.53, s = 0.6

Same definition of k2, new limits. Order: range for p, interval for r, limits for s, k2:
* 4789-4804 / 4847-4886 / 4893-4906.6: 171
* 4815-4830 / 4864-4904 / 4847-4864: 173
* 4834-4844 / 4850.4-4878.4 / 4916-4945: 169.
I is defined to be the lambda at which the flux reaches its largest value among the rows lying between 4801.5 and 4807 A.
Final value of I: 4803.19 A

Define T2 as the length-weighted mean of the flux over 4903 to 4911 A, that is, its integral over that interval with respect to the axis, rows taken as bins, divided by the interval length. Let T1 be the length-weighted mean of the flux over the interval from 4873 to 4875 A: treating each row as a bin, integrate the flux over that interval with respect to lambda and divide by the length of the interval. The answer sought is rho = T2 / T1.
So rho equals 1.07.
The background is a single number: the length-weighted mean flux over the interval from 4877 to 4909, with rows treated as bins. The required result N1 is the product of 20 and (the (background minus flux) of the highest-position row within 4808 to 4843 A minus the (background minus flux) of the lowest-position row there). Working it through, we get -7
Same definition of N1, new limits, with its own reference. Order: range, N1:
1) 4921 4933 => -42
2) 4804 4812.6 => 6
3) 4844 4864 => 24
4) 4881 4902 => -11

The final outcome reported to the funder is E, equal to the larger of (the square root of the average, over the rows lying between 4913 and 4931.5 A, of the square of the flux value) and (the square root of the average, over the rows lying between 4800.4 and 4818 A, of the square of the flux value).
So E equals 8.61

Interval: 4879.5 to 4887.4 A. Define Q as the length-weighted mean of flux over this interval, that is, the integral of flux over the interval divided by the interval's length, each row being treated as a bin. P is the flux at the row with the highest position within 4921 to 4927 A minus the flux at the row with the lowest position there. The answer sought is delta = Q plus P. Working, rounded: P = 0.9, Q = 8.72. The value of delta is 9.6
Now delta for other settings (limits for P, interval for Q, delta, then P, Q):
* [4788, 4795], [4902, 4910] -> 10.4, 1.1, 9.23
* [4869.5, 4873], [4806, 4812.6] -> 7.2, -1.3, 8.53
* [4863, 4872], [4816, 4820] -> 8.1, -0.7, 8.75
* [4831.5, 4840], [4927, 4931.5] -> 8.9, 0.2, 8.66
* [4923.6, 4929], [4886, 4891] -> 7.6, -0.2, 7.81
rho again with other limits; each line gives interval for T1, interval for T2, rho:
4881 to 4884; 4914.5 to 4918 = 1.09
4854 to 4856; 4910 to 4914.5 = 0.97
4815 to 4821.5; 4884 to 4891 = 0.91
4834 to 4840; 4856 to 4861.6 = 0.98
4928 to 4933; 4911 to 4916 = 1.04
